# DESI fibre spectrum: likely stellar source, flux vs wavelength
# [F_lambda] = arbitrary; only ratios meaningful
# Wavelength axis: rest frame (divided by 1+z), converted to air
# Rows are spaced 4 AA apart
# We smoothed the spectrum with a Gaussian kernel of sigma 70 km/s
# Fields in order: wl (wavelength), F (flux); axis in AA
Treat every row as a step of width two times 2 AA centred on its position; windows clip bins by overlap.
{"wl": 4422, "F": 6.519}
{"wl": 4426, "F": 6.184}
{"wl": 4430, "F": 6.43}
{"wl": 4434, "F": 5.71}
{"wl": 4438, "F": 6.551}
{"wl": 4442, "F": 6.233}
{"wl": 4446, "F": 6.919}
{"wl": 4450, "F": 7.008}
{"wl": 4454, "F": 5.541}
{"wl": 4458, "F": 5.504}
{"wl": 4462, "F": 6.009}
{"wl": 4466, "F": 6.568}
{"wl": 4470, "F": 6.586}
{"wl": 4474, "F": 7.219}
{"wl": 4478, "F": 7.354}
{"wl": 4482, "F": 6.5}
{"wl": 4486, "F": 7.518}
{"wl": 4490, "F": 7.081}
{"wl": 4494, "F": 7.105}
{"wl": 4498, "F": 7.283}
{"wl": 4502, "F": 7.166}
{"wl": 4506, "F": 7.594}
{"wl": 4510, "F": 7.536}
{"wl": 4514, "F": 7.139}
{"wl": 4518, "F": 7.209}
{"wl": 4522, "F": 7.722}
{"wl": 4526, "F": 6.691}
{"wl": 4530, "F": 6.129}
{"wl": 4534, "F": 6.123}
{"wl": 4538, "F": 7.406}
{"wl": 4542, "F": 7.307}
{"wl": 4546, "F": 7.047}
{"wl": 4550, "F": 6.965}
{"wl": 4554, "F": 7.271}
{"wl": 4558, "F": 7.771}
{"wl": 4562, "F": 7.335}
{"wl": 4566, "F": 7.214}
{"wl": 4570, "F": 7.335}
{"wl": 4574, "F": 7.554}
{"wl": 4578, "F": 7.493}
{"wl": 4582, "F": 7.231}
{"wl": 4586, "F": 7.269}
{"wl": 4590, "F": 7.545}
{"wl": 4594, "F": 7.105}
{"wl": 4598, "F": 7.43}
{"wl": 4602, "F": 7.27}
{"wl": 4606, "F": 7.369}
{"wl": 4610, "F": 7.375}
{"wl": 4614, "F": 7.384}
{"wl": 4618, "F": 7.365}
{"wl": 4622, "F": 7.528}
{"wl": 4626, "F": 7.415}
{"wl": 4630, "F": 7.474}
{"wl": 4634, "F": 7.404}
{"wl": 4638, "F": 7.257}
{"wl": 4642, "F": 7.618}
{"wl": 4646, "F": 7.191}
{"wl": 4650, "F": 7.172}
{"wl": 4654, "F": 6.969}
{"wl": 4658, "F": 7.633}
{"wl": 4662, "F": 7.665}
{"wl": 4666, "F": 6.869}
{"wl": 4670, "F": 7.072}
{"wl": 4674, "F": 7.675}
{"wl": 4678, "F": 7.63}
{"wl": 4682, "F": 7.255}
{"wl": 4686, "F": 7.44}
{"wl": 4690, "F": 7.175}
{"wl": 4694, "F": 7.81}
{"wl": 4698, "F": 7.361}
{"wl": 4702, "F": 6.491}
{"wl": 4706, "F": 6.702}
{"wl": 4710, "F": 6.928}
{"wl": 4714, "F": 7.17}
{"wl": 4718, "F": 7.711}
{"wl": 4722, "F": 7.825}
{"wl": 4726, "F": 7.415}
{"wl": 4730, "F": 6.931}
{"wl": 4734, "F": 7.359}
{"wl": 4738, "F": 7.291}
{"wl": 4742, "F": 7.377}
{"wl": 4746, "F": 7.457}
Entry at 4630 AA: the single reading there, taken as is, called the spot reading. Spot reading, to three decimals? 7.474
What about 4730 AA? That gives 6.931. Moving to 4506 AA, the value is 7.594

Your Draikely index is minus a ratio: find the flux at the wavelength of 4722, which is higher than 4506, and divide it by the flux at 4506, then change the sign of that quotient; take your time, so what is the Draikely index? -1.03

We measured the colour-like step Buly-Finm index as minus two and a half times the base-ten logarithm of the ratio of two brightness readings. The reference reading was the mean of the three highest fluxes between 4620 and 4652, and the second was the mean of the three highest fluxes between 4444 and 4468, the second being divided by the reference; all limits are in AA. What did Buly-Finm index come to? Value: 0.11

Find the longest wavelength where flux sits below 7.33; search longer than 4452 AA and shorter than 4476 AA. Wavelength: 4474 AA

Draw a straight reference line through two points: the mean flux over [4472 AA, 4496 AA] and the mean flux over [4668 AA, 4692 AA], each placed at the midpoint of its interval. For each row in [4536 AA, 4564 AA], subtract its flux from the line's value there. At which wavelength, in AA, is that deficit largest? 4550 AA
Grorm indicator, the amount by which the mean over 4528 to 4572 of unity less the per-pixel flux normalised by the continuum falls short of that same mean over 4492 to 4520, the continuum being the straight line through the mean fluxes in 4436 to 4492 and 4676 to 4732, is -0.050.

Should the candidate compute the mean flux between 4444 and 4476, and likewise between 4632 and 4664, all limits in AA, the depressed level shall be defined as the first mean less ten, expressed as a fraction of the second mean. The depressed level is -0.49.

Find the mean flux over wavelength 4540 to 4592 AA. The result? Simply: 7.33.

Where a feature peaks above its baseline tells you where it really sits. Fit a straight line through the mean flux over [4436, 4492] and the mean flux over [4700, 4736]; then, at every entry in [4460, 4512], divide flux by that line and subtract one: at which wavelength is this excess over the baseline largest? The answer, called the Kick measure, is 4506 AA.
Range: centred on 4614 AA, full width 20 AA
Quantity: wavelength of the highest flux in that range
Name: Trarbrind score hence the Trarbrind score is 4622 AA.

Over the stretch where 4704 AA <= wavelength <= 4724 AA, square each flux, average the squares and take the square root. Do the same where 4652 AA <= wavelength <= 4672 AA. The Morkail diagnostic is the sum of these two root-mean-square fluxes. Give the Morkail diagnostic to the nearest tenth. 14.5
